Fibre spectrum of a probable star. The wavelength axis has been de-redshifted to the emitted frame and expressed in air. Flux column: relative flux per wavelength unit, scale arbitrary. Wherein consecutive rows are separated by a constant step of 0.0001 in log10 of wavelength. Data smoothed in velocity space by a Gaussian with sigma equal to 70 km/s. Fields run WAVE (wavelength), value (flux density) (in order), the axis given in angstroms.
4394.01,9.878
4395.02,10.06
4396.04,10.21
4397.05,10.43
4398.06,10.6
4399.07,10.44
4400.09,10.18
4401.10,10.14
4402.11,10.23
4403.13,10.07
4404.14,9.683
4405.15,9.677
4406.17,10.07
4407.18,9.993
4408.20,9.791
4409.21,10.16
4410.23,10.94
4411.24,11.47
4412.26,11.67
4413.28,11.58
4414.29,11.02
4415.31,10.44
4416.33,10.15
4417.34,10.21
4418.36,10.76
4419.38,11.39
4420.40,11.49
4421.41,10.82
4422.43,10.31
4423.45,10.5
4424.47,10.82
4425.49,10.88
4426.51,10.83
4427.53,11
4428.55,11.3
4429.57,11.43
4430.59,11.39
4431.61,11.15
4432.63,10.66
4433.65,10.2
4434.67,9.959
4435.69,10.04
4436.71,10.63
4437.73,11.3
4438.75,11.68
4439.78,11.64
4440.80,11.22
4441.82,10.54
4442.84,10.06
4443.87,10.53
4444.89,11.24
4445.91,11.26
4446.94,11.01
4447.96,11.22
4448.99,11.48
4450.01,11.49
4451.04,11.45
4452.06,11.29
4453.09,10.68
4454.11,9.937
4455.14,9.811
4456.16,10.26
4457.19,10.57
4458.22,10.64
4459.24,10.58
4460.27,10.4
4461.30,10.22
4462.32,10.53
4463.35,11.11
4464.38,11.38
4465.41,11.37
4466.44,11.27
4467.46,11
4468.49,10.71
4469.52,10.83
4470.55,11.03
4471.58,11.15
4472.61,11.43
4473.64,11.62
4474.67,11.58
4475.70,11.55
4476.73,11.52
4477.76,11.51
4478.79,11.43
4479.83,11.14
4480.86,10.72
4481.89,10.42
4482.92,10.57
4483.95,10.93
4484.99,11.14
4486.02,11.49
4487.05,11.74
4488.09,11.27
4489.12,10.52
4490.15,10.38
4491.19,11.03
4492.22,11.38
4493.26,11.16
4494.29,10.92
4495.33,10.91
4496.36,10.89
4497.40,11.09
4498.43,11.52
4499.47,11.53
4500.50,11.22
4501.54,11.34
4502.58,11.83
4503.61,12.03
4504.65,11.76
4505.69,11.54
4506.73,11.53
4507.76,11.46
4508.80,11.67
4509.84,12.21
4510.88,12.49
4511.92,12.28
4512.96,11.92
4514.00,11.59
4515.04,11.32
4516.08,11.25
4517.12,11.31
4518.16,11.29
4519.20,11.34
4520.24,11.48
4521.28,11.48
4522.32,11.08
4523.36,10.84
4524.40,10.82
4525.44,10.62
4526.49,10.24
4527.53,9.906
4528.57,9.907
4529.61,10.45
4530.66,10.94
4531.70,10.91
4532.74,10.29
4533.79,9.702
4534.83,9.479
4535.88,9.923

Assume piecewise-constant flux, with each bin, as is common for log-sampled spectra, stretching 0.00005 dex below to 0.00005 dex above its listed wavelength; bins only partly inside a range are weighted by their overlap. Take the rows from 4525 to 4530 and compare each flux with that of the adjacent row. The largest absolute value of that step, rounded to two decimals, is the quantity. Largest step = 0.54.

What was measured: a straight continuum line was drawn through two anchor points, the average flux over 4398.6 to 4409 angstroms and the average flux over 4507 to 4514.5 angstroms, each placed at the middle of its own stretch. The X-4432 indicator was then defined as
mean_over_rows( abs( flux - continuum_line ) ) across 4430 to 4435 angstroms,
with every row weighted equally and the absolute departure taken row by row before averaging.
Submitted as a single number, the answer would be 0.52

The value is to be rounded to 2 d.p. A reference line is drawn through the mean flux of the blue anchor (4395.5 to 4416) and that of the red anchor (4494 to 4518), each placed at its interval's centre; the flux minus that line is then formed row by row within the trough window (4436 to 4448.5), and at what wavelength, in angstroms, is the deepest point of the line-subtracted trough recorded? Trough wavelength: 4442.84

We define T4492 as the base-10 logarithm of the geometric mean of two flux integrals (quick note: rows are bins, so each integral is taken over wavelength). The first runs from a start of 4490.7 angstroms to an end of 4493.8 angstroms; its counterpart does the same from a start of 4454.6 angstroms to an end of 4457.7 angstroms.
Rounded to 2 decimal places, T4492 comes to 1.52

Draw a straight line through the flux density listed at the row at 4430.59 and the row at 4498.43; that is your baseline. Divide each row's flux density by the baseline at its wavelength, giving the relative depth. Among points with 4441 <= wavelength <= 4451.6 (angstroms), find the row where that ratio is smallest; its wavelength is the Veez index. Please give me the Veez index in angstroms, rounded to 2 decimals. 4442.84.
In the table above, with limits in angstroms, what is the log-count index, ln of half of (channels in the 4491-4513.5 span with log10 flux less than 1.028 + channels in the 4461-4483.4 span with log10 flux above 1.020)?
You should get 2.30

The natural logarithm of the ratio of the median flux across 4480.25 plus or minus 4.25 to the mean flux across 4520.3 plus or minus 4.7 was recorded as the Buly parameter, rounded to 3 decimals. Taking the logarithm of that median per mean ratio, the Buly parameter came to -0.016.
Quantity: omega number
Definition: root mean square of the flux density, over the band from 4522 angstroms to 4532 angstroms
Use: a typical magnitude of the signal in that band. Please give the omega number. 10.6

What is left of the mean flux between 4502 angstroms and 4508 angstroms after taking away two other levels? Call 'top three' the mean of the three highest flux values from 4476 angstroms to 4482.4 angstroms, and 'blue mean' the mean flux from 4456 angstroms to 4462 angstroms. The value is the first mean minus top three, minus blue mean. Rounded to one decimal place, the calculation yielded -10.2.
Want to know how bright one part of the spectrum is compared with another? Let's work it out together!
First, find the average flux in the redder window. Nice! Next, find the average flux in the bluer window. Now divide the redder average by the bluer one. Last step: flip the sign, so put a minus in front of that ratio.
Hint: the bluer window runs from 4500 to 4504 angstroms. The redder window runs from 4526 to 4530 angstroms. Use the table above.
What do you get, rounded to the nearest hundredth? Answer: -0.87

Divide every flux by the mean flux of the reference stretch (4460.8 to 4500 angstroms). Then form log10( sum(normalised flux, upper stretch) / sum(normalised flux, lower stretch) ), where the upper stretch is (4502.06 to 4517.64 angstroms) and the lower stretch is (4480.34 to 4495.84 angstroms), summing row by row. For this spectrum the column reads 0.030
